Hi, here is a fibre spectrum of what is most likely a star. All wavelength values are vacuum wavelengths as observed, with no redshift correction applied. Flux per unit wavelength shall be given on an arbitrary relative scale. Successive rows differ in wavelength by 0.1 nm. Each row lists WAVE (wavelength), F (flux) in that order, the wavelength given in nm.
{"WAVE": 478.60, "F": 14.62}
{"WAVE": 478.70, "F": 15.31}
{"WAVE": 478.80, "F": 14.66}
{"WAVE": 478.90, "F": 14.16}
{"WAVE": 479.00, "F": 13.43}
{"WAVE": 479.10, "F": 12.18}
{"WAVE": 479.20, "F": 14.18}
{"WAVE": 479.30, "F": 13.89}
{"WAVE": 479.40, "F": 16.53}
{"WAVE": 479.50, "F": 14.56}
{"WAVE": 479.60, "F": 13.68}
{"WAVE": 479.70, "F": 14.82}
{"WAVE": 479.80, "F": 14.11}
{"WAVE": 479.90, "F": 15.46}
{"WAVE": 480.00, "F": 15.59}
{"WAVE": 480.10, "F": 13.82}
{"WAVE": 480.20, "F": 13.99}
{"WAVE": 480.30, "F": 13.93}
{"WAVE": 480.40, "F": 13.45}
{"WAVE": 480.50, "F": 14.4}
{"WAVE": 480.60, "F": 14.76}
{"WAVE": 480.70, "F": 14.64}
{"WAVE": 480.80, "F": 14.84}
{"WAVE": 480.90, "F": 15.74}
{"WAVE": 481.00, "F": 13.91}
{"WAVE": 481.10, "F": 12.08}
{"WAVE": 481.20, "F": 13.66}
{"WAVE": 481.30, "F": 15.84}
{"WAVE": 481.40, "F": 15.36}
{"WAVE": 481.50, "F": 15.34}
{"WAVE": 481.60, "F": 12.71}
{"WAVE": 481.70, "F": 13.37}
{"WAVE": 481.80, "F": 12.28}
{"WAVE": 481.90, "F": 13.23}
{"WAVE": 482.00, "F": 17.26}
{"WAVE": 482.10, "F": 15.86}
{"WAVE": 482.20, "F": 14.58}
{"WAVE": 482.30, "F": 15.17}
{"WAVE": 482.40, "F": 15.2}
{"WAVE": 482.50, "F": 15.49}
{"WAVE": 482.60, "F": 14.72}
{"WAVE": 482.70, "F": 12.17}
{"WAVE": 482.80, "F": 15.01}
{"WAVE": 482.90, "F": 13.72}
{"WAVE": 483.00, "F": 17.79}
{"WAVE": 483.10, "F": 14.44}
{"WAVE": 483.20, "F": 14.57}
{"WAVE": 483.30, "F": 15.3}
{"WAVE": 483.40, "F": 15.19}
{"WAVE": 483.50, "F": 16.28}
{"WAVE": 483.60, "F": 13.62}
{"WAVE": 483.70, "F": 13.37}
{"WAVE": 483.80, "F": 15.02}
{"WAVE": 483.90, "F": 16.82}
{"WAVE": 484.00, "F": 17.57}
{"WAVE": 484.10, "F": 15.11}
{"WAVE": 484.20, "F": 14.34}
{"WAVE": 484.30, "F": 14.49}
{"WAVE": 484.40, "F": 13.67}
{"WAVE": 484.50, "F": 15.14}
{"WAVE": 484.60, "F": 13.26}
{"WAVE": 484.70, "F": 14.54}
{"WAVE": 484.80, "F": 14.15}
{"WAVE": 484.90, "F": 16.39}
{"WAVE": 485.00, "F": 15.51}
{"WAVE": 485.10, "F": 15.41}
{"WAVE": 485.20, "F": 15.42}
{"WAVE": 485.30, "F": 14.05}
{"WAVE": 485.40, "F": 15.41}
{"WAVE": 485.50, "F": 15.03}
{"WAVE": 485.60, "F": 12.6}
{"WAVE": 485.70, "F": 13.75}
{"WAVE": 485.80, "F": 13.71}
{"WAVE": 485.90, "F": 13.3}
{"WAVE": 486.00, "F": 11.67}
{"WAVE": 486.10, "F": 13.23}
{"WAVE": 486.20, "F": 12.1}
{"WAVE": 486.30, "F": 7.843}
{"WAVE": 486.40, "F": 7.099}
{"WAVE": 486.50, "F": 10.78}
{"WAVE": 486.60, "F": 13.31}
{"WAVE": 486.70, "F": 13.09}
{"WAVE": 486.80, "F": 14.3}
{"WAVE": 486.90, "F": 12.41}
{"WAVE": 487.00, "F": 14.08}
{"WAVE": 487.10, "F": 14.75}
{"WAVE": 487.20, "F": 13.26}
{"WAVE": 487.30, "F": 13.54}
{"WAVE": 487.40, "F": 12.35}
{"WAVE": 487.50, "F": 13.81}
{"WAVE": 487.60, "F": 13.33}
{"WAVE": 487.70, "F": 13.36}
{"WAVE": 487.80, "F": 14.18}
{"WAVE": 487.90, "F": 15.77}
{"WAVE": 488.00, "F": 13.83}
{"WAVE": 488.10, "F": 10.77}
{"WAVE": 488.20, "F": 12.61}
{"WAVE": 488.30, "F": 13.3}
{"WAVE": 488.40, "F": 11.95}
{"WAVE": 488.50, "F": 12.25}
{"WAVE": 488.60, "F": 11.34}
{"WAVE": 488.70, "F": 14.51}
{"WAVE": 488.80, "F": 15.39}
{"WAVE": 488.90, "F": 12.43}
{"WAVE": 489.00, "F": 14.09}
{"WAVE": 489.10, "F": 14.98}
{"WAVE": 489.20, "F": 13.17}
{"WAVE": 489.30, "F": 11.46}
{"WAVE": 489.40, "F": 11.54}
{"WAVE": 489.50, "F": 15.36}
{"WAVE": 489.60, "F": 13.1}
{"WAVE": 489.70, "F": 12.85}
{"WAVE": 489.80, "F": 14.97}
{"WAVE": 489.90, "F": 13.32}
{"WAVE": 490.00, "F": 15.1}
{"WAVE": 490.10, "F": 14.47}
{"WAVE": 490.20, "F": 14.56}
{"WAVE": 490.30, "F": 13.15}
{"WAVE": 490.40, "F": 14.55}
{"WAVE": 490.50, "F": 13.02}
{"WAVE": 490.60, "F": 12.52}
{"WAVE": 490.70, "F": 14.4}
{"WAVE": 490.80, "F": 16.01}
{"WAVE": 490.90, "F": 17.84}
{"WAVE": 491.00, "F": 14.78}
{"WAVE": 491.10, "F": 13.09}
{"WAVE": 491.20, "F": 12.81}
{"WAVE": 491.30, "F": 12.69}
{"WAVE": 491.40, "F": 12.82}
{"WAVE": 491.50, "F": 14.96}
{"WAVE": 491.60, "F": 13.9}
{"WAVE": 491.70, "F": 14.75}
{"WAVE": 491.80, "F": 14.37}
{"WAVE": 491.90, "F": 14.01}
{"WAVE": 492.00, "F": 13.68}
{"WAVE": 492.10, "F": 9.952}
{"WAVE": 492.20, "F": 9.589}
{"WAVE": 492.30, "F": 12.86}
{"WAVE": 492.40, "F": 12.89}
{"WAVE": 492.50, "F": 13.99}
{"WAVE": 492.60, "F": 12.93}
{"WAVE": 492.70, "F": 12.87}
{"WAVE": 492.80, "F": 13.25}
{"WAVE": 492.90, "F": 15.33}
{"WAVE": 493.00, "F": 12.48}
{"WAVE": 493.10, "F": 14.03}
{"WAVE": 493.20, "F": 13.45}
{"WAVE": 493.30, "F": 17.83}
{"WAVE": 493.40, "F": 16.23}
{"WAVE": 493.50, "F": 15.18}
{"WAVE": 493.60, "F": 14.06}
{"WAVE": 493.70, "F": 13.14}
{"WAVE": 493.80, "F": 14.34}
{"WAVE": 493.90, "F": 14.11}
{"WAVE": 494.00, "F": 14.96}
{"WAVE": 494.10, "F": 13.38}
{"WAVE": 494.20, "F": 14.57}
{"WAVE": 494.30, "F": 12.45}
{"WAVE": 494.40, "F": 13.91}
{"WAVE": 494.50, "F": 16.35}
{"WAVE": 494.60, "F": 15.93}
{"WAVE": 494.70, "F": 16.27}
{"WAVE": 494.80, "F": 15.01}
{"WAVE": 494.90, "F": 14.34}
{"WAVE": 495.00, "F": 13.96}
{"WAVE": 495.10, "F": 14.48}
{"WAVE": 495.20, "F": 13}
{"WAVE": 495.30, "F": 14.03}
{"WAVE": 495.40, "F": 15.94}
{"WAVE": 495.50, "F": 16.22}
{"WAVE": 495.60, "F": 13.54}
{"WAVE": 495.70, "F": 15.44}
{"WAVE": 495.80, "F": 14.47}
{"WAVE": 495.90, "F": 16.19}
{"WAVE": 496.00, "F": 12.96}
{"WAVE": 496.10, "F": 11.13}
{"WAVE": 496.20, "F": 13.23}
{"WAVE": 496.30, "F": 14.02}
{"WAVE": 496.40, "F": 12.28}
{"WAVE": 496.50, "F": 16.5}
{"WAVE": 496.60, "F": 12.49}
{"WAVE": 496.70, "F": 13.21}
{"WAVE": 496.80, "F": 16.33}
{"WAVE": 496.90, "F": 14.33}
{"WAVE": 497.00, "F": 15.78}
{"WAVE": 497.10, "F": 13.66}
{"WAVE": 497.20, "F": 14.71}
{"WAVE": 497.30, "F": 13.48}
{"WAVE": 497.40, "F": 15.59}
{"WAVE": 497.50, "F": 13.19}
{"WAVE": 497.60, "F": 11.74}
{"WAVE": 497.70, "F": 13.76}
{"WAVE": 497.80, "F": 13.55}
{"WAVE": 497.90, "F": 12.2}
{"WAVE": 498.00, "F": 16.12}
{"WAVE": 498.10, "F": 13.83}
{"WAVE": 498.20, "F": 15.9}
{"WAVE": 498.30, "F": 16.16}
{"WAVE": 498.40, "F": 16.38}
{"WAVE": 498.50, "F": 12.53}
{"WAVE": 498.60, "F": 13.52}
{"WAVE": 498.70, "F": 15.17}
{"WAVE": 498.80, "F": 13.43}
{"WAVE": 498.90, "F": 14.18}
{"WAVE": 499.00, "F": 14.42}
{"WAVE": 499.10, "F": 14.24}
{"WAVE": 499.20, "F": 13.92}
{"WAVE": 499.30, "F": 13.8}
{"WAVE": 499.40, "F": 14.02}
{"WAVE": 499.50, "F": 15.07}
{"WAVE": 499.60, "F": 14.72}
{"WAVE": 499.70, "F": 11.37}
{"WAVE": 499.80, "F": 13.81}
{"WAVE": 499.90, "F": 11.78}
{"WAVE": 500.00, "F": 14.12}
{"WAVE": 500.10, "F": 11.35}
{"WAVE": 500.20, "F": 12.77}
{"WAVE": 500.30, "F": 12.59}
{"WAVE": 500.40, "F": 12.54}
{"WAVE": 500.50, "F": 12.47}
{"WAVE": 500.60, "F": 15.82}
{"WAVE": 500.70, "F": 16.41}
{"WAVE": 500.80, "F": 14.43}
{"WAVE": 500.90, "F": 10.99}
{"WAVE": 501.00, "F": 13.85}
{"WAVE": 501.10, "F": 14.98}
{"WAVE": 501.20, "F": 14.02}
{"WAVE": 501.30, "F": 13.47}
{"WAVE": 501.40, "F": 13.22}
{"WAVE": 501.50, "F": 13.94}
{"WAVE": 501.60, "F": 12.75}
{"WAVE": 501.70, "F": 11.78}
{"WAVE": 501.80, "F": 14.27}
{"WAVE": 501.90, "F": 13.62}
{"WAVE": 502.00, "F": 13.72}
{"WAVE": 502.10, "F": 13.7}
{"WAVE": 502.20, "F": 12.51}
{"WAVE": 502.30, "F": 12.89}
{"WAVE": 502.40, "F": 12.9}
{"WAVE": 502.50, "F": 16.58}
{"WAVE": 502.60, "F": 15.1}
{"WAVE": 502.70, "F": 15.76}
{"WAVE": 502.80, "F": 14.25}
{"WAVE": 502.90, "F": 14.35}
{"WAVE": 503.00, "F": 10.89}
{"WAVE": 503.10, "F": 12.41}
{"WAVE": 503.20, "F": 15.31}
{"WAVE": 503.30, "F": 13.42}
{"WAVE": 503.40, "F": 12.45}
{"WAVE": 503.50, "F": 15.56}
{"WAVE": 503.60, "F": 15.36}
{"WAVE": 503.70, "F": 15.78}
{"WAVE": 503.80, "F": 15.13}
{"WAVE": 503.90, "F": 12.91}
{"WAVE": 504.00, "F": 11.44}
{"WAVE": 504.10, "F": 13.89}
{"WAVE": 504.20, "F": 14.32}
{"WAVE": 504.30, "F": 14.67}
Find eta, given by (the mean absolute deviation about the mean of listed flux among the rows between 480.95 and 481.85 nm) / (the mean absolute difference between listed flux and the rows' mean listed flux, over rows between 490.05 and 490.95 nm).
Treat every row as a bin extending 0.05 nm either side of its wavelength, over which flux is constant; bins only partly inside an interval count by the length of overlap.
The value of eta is 1.0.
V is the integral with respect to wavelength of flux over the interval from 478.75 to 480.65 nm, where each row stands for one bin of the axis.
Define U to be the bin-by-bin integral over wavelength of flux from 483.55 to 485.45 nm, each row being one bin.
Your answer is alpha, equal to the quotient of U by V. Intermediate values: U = 28.3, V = 27.2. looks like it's 1.04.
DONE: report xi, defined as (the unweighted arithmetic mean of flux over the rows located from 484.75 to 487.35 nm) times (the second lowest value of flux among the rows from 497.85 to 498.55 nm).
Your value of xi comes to 167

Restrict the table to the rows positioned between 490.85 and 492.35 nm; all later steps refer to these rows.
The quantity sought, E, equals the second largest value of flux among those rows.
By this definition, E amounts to 14.96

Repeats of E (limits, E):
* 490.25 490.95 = 16.01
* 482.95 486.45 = 17.57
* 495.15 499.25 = 16.38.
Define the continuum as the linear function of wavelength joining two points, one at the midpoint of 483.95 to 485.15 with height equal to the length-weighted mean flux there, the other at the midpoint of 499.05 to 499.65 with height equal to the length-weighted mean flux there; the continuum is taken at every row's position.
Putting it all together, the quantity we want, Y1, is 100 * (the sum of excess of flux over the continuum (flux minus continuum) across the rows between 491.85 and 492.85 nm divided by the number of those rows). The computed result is -201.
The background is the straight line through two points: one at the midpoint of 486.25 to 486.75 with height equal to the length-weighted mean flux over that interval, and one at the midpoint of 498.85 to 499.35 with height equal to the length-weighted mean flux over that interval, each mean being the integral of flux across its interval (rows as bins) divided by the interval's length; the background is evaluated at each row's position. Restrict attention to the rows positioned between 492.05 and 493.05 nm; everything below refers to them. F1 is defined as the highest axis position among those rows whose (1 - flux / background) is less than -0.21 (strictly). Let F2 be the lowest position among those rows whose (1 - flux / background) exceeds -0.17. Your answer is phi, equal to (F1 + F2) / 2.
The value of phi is 492.50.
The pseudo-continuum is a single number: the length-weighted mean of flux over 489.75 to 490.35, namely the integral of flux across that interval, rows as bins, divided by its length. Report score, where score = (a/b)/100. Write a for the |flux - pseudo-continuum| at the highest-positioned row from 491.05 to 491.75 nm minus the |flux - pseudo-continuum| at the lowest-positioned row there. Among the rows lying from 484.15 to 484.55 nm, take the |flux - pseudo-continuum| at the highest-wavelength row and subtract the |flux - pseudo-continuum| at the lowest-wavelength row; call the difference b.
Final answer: -0.009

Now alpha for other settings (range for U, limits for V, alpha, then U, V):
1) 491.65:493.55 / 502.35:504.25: 0.97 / 26.0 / 26.8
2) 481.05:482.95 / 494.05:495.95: 0.98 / 27.3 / 27.9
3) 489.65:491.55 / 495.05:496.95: 0.99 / 26.8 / 27.0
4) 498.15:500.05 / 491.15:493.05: 1.07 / 26.9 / 25.0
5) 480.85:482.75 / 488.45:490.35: 1.06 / 27.4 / 25.8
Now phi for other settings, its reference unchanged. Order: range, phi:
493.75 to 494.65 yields 494.20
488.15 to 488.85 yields 488.50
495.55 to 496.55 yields 496.05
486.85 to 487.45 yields 487.35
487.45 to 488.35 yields 488.20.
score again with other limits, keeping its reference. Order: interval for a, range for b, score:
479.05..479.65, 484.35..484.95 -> -0.010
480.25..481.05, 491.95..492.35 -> 0.000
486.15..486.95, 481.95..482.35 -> 0.001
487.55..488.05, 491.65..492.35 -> -0.005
